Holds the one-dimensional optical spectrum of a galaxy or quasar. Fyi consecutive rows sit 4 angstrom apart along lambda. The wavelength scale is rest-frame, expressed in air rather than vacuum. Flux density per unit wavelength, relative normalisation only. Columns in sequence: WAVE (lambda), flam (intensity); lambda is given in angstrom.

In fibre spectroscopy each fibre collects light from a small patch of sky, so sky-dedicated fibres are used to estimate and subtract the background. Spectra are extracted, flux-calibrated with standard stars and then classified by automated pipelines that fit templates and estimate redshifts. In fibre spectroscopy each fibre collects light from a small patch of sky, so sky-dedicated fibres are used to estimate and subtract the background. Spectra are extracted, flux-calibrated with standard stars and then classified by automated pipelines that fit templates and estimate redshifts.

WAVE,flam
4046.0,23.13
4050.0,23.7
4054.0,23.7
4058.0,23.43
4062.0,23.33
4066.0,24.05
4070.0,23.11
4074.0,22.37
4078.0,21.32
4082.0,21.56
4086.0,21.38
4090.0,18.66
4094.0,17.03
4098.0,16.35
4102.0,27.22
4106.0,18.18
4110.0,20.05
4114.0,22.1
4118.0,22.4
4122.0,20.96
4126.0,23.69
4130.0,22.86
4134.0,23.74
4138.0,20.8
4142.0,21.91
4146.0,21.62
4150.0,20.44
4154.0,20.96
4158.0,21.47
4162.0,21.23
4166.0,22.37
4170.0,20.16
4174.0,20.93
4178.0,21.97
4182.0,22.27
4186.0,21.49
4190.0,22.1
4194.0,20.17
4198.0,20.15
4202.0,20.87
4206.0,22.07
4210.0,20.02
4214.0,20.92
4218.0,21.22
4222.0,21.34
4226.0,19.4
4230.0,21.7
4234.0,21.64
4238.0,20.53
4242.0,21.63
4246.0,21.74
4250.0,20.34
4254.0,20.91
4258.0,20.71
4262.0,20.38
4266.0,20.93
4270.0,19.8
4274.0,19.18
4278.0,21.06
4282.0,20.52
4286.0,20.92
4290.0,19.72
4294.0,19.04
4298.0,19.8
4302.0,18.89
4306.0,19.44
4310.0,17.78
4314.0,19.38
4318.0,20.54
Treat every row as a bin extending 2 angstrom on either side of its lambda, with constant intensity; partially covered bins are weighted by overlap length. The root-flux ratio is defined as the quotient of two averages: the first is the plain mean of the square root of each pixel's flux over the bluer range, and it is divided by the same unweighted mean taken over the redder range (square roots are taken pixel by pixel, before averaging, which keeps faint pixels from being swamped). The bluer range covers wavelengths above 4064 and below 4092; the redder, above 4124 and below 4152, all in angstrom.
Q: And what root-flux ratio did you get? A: 0.99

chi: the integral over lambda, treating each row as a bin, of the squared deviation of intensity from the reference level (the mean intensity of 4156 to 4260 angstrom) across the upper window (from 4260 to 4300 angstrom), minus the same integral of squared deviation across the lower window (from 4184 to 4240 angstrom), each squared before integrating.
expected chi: 22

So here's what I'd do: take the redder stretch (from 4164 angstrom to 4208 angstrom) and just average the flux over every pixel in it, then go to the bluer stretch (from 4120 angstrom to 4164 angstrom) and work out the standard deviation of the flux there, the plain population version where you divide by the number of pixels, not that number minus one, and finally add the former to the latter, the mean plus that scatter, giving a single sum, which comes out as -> 22.4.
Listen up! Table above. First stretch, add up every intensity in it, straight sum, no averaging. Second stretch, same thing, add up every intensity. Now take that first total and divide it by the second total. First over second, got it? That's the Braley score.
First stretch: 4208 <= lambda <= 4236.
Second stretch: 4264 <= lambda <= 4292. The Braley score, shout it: 1.03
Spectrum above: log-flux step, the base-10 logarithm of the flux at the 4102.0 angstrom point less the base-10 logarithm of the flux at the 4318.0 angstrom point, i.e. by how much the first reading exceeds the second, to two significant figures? 0.12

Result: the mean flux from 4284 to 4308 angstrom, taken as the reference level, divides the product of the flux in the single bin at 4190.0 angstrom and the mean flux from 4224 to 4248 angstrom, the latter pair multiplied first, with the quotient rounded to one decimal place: 23.8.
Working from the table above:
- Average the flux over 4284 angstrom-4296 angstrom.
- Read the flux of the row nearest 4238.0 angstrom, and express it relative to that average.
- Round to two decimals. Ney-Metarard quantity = 1.03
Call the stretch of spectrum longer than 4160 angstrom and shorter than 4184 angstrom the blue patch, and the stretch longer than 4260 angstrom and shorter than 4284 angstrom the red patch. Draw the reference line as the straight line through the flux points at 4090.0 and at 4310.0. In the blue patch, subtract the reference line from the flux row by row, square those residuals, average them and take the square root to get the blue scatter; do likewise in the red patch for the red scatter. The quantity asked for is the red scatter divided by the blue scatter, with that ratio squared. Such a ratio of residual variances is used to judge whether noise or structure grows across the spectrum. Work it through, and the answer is 0.57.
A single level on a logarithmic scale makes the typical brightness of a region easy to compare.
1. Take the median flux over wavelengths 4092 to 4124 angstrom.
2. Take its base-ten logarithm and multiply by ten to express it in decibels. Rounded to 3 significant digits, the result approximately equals 13.1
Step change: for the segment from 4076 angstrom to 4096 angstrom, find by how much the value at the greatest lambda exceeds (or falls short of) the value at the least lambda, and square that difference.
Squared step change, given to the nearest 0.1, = 18.4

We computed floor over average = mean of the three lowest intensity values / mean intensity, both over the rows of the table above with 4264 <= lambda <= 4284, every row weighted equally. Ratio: 0.977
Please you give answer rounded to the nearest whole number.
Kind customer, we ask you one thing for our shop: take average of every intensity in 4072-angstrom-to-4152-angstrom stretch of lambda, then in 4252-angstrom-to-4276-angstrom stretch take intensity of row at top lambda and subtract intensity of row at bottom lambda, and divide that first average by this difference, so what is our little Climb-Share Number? -12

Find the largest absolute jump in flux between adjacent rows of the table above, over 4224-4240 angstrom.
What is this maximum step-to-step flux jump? 2.3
